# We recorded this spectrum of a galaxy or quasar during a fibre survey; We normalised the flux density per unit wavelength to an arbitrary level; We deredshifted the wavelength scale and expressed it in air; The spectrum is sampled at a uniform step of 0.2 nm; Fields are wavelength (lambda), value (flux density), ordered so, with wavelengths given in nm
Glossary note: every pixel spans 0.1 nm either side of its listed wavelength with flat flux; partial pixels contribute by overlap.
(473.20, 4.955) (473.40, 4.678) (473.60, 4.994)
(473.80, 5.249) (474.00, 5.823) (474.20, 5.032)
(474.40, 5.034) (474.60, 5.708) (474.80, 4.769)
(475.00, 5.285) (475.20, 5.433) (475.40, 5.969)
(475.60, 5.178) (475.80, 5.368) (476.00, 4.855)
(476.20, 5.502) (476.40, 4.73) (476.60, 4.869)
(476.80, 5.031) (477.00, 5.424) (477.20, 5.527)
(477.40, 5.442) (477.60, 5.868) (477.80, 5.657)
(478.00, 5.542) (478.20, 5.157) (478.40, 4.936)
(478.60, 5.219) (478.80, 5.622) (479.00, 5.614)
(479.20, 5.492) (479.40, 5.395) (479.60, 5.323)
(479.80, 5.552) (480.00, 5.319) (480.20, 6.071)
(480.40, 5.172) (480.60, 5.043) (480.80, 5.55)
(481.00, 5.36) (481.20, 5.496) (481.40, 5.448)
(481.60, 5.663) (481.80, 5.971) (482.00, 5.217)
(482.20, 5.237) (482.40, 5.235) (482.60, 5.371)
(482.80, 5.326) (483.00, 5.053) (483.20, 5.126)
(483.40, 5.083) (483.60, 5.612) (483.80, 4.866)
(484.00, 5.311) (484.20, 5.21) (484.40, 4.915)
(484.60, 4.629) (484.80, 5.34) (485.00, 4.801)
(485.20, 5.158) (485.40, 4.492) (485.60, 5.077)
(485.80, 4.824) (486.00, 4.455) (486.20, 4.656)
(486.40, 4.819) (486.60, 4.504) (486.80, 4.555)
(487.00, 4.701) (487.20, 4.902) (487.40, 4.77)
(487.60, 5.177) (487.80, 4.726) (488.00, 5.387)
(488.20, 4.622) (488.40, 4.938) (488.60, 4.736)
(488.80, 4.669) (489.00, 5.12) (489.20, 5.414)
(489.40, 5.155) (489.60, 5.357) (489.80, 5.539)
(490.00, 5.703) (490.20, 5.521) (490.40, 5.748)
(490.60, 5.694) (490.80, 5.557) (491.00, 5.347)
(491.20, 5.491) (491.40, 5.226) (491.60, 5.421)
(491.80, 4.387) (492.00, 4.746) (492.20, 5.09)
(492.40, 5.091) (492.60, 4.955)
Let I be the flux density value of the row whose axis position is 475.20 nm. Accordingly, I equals 5.433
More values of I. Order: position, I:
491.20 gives 5.491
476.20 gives 5.502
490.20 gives 5.521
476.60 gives 4.869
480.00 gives 5.319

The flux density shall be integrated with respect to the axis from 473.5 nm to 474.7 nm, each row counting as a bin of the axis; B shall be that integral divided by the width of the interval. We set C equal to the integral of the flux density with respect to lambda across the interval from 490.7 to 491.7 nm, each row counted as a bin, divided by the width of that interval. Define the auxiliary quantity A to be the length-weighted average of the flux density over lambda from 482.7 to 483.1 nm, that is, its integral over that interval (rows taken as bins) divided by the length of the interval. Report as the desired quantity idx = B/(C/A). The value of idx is 5.1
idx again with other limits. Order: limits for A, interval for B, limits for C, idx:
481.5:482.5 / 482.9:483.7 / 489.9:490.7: 5.0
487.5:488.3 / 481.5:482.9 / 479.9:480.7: 5.0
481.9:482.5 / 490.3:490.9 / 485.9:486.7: 6.4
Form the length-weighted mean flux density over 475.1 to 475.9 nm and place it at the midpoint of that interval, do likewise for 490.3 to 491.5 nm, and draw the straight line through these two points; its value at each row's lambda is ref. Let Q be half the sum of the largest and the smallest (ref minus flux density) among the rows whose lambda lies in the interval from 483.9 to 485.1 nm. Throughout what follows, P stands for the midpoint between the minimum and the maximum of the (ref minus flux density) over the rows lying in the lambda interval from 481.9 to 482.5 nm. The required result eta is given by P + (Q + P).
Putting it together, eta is 1.1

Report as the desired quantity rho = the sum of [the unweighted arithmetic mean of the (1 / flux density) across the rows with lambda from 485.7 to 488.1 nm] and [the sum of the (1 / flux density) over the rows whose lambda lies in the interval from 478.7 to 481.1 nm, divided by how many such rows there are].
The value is 0.393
